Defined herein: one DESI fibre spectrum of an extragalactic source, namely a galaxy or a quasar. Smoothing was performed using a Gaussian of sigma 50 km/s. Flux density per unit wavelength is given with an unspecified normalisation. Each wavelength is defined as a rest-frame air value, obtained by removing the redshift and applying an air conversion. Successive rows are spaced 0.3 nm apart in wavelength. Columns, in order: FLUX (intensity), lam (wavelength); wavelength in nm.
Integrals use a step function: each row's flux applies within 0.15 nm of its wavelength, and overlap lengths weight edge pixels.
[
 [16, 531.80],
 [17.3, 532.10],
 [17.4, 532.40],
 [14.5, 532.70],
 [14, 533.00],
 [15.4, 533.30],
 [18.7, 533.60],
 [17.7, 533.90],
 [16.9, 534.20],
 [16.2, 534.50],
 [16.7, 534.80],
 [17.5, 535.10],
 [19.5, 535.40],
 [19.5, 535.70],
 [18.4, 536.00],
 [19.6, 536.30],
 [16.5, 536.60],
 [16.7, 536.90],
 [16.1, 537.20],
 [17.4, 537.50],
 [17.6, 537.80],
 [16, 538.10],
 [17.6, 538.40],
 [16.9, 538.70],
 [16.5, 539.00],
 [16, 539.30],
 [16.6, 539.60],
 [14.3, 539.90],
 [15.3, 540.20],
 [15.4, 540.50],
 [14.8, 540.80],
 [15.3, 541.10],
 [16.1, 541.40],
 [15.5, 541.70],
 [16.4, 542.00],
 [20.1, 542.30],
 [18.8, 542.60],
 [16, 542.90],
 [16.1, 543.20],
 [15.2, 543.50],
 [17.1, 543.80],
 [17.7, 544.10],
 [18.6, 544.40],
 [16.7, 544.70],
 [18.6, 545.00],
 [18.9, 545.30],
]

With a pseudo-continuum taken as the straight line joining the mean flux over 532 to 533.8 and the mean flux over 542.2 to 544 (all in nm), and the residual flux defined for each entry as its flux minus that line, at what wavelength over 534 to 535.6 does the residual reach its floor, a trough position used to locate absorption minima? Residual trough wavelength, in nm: 534.50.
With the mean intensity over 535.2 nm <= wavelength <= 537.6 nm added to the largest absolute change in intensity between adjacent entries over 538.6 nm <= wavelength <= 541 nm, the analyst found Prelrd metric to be 20.3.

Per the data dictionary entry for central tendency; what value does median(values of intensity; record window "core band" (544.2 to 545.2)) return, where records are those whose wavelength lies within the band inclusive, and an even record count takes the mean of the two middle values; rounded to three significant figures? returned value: 18.6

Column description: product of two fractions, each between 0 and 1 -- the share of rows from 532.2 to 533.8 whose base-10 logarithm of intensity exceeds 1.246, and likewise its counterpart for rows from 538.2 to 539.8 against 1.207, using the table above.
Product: 0.16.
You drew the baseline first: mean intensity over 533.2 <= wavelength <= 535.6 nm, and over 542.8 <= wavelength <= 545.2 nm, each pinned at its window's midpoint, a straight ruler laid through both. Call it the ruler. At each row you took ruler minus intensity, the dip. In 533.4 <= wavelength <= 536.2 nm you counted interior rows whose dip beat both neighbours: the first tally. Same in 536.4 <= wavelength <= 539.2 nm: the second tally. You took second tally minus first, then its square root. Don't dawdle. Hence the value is 1.00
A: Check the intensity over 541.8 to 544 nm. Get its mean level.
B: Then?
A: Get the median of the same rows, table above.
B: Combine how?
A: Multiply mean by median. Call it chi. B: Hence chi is 280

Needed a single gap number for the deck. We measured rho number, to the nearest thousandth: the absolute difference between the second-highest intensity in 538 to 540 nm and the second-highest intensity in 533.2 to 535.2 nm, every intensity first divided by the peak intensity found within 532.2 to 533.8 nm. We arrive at 0.043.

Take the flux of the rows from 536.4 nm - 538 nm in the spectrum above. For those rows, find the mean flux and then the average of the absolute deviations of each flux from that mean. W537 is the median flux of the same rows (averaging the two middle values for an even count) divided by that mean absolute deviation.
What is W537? 33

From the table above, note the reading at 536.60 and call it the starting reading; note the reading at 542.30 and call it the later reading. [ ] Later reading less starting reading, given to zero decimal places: 4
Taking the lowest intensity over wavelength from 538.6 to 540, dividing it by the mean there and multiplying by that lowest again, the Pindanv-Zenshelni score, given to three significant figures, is 12.7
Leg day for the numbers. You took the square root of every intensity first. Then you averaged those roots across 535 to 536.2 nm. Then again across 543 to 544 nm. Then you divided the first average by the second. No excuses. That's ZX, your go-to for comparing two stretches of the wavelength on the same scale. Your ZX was 1.08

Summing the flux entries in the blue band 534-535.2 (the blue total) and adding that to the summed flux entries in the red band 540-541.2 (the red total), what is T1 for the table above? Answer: 128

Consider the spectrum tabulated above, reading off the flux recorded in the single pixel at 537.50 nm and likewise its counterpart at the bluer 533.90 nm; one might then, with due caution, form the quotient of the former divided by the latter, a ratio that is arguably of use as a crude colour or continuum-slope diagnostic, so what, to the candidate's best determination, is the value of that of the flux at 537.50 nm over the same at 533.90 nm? 0.98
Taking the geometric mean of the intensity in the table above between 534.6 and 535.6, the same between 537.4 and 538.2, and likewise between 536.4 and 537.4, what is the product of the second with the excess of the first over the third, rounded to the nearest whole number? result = 24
